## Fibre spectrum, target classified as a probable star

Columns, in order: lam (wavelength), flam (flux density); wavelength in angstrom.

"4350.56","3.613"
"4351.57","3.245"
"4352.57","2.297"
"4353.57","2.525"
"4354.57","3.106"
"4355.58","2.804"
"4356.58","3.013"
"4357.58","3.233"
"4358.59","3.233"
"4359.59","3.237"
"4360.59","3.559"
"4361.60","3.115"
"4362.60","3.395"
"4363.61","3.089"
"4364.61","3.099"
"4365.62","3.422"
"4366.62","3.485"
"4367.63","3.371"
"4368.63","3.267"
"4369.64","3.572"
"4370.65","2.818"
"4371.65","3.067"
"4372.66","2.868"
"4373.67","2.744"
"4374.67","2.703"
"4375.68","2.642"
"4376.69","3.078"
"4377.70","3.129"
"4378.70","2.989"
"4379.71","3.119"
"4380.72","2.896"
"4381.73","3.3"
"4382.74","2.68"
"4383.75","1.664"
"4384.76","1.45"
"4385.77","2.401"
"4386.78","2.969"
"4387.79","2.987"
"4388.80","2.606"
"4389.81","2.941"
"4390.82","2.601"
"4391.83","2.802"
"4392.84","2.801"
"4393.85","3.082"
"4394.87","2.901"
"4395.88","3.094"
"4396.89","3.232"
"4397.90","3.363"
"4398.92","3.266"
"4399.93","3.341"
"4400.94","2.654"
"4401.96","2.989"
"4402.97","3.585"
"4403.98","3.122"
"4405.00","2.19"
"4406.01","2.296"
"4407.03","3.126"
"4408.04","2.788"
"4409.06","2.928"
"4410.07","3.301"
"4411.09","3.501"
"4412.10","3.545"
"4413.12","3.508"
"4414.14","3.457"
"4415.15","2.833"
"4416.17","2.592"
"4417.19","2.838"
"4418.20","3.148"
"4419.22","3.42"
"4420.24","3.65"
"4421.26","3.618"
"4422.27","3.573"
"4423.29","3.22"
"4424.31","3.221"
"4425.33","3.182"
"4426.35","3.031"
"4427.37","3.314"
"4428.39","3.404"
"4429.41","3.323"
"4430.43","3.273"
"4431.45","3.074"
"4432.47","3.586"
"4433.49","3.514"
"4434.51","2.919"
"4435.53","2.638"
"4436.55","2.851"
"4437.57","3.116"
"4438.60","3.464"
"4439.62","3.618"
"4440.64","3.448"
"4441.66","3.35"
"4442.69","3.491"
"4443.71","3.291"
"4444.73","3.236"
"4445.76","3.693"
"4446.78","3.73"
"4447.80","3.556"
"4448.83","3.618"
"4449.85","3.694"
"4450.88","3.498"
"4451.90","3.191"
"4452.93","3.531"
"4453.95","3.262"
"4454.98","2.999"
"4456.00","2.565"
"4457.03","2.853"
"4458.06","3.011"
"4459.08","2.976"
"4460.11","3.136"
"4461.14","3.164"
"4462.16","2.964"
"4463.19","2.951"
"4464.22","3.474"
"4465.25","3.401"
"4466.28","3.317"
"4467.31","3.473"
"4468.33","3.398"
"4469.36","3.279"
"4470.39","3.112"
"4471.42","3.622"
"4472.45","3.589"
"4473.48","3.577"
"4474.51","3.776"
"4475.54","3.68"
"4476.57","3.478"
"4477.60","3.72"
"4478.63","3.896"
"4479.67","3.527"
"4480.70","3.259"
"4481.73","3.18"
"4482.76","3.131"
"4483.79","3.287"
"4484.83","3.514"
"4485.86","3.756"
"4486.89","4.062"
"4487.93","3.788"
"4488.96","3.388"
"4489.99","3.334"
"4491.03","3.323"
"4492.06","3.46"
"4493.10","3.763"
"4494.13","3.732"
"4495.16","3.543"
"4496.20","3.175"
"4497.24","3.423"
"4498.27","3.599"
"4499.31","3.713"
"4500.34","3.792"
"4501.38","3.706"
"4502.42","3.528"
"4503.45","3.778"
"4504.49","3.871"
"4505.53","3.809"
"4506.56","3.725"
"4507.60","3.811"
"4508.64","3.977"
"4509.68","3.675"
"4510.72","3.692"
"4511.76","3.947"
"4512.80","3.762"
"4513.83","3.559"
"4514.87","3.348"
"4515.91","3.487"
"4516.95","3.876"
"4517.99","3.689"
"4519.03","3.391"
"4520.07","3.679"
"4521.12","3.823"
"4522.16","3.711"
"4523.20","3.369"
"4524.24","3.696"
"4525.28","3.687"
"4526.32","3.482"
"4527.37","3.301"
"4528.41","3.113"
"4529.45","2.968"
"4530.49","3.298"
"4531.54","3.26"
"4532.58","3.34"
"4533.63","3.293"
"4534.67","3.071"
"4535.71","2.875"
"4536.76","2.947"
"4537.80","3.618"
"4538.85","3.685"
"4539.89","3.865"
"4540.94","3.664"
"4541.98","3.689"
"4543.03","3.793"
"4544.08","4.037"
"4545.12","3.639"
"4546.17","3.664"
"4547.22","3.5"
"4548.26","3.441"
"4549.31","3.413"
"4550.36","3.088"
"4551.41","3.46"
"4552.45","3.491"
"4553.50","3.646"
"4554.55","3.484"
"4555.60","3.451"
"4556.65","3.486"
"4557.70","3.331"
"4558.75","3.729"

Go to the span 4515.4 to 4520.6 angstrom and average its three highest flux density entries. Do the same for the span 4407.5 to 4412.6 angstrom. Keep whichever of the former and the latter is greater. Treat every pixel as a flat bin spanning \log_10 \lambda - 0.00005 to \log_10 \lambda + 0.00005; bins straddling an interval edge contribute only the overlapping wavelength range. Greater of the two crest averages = 3.75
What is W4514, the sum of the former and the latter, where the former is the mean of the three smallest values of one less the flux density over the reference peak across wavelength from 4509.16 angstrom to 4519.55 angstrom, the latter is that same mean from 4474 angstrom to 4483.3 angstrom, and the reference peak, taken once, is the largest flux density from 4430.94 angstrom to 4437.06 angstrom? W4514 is -0.14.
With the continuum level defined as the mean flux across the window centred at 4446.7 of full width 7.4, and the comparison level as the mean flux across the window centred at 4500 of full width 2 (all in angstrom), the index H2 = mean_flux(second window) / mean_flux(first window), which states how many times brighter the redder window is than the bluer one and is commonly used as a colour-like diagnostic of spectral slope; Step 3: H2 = 1.06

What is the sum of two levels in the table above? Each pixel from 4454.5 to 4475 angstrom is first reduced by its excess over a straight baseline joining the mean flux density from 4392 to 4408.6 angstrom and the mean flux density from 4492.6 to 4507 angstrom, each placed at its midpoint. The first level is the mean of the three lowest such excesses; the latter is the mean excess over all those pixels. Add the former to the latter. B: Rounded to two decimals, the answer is -0.78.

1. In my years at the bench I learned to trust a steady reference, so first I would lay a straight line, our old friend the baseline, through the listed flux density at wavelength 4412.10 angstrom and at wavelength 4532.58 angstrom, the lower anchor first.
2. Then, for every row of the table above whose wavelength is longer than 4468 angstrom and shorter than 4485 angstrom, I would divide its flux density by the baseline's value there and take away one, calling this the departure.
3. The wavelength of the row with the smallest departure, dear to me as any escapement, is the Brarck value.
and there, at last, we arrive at 4470.39 angstrom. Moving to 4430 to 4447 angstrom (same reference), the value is 4435.53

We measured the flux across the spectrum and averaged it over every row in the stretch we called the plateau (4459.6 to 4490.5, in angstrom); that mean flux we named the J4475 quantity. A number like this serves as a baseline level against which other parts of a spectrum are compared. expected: 3.4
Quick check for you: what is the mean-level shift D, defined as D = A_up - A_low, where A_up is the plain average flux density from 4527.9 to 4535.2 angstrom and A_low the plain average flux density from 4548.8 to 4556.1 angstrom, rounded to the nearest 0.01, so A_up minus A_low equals -0.24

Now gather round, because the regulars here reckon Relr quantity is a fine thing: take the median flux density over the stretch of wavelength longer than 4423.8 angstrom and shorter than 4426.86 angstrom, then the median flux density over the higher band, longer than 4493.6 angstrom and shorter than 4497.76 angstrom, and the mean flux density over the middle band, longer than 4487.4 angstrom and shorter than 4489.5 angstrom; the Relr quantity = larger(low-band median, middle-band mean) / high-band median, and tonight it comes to 1.03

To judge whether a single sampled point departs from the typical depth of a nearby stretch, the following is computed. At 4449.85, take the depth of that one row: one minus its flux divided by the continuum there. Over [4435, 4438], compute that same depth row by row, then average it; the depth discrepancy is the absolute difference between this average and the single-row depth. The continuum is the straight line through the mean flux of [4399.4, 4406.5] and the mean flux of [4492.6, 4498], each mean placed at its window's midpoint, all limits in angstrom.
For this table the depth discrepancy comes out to 0.23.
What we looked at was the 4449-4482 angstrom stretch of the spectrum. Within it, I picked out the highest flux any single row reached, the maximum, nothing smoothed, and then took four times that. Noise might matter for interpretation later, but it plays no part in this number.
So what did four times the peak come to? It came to 15.6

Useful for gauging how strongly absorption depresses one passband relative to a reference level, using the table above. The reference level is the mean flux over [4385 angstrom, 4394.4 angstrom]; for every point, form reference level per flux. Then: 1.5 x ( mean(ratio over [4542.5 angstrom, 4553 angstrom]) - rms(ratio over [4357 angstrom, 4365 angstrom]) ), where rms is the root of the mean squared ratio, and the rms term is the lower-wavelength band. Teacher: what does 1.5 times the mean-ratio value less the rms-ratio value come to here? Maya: -0.11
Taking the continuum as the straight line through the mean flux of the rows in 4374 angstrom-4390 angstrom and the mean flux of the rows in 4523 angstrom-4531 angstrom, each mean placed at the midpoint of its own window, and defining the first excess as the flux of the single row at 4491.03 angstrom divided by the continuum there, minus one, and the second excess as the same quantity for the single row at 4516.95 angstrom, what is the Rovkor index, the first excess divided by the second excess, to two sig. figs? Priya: 0.22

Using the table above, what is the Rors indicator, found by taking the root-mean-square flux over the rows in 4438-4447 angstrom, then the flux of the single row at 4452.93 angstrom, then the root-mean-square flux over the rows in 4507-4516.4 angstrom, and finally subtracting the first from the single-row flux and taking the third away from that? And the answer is -3.65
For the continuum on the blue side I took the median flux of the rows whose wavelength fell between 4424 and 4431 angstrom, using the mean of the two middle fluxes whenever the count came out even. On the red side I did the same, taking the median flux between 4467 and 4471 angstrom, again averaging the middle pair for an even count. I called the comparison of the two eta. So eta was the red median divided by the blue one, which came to 1.02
